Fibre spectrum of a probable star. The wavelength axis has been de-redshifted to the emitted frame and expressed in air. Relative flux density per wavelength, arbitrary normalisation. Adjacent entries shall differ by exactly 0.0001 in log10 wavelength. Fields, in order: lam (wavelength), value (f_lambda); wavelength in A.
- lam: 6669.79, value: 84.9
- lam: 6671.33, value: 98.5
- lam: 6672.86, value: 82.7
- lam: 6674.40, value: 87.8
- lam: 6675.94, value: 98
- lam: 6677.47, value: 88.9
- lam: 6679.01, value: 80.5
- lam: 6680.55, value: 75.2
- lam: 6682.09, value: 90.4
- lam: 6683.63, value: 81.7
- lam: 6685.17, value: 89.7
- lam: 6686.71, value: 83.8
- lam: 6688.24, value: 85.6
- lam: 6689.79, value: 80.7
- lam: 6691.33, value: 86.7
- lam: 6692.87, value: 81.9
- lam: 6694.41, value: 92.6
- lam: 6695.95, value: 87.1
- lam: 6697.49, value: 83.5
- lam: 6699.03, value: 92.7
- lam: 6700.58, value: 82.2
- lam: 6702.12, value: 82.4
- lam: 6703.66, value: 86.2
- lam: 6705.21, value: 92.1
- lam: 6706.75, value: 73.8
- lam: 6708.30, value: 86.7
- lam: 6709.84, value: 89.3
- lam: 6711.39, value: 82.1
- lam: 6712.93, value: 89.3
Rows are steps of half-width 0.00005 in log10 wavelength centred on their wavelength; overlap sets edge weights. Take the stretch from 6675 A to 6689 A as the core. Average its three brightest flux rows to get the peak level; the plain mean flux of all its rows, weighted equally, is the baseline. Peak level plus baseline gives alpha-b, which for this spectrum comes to 179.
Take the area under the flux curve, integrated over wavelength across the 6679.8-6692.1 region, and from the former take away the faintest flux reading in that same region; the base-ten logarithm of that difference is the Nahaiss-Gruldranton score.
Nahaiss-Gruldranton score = 2.98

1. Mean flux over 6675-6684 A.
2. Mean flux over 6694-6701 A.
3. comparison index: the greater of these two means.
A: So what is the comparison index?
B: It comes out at 87.6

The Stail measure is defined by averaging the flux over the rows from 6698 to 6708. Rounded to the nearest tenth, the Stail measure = 84.9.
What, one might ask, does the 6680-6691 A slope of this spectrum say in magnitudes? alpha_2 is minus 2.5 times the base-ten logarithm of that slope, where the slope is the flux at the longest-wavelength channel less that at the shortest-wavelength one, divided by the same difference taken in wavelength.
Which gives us 0.6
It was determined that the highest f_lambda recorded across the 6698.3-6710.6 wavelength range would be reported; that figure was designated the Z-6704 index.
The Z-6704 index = 92.7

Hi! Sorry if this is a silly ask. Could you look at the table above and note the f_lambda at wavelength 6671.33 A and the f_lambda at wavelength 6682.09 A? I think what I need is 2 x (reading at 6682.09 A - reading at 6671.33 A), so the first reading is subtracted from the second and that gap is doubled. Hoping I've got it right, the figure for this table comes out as -16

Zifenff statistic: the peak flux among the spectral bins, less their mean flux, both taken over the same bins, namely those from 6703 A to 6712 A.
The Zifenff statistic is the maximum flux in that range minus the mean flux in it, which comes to 7.1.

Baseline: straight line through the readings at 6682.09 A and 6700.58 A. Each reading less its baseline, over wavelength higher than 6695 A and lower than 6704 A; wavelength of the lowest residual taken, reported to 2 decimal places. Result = 6697.49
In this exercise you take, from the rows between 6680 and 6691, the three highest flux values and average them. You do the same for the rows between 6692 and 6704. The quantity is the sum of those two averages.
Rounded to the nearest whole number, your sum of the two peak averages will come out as 179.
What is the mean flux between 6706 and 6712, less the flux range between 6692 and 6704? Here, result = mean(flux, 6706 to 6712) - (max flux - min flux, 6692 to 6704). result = 72.2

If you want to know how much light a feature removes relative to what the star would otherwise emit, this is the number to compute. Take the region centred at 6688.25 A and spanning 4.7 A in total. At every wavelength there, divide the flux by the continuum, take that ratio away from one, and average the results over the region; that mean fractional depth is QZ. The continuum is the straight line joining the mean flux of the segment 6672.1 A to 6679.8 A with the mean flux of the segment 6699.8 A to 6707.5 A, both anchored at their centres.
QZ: 0.03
